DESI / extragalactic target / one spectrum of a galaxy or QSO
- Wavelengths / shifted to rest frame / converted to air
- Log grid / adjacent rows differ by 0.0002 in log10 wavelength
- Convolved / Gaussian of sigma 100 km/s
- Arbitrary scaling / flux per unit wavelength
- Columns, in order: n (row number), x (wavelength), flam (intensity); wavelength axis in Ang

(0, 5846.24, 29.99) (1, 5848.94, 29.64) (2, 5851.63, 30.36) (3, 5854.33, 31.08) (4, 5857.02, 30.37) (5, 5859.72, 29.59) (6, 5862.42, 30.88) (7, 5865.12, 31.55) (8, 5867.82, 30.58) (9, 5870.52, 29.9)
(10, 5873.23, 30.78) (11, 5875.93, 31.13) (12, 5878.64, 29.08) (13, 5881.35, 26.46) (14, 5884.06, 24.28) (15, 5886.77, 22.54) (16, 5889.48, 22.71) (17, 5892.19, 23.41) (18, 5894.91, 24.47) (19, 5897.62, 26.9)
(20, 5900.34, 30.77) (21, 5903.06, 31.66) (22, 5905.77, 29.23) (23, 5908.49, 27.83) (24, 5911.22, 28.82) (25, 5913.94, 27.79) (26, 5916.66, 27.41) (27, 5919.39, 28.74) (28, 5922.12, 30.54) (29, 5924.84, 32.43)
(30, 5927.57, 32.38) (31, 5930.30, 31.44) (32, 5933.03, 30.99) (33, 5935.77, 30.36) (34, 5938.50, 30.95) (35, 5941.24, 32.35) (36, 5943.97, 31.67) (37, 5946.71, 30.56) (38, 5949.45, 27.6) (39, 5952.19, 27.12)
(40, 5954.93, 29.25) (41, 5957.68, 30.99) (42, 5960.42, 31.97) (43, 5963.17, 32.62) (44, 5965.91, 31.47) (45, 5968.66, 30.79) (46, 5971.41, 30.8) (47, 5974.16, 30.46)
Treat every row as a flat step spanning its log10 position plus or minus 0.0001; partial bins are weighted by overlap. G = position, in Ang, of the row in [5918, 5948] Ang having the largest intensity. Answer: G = 5924.84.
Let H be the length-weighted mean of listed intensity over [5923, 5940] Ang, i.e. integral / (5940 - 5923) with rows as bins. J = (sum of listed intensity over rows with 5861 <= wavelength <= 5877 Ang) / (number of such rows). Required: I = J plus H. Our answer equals 62.2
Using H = 31.4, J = 30.8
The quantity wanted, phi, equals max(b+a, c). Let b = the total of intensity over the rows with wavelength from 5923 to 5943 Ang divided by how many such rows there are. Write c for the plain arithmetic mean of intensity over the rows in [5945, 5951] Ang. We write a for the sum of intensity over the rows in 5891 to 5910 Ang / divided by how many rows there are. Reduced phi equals 59.3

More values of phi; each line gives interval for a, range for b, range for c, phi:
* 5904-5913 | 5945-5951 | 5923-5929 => 57.7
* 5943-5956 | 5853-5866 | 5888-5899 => 59.9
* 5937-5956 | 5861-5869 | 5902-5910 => 60.9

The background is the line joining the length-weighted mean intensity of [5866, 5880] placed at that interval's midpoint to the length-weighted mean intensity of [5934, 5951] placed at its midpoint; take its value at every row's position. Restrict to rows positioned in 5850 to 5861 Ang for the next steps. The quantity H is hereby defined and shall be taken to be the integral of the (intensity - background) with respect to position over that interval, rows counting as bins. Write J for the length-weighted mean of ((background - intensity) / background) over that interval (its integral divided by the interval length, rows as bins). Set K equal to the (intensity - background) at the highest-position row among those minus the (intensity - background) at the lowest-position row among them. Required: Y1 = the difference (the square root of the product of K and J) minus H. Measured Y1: -1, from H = 0.7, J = -0.002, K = -0.80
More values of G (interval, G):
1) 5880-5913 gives 5903.06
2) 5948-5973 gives 5963.17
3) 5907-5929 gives 5924.84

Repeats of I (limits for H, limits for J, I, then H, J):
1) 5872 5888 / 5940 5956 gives 57.1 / 27.4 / 29.8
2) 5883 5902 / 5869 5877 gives 55.7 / 25.1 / 30.6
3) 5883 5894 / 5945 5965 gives 53.3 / 23.3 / 30.0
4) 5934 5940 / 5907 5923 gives 59.2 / 30.7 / 28.5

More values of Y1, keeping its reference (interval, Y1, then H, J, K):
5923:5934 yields -14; 14.1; -0.042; -1.47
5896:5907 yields 10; -9.9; 0.030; 2.30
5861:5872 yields -4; 4.5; -0.014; -1.01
